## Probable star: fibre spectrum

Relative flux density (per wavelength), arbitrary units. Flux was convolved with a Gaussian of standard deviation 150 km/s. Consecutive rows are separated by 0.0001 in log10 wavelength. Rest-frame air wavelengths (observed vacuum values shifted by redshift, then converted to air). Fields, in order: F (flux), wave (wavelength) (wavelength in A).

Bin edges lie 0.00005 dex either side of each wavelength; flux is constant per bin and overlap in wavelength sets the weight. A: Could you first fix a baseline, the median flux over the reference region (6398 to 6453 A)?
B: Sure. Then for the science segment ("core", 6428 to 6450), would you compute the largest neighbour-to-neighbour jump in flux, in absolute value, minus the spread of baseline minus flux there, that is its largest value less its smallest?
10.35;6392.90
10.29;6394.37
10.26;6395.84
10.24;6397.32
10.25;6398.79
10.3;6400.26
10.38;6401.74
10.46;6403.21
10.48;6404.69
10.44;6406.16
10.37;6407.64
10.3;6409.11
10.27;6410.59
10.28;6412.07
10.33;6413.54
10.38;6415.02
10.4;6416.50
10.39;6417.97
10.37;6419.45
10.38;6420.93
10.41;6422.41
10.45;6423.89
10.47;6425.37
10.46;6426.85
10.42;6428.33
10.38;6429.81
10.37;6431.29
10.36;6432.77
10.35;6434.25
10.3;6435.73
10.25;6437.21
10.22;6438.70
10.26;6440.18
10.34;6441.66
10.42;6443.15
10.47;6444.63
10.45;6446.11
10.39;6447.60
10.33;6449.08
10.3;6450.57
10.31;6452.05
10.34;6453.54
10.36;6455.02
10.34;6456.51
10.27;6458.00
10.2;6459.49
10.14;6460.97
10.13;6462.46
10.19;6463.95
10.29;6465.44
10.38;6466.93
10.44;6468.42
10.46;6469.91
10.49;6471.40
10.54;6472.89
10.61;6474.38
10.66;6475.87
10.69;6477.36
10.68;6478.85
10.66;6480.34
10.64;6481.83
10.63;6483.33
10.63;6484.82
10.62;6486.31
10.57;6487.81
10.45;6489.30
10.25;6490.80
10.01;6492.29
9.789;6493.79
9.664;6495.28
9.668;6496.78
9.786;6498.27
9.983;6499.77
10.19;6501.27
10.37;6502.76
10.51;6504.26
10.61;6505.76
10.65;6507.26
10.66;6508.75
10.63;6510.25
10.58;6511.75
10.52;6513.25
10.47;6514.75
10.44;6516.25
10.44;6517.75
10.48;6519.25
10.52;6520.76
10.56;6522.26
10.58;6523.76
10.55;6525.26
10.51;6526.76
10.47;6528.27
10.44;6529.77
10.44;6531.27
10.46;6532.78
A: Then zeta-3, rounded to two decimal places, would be -0.17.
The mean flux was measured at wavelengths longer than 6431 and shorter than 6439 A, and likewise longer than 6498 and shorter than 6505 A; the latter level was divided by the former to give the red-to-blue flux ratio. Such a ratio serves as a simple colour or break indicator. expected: 0.99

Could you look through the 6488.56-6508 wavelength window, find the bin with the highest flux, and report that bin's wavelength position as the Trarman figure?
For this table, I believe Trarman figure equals 6507.26 A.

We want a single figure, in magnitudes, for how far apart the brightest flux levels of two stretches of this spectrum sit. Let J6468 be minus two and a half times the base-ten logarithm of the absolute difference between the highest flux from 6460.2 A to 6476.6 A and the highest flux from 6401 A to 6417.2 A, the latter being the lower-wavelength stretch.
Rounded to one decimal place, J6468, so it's 1.9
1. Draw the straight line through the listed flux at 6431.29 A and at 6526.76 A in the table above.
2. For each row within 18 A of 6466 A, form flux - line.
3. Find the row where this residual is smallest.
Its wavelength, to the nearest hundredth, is 6462.46 A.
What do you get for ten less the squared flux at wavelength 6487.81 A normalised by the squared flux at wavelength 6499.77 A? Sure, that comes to 8.88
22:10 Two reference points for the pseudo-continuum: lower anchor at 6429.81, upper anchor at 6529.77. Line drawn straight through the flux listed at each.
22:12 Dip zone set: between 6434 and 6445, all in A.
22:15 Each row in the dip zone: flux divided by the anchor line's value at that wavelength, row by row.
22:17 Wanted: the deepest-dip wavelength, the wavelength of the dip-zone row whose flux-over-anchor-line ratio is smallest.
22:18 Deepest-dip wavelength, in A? 6438.70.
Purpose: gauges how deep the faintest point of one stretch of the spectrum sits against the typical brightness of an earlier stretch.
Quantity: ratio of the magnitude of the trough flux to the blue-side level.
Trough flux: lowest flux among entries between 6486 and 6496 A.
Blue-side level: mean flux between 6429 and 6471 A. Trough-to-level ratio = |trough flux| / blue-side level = 0.936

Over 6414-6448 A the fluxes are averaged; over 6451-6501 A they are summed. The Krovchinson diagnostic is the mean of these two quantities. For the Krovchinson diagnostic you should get 176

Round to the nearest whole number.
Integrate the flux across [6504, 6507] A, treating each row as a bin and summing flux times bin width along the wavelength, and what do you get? 32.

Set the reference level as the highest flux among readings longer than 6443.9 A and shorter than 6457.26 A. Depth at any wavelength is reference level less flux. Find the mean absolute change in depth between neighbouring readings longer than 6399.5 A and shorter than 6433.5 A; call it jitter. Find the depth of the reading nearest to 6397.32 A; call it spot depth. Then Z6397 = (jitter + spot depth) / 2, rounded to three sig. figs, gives 0.132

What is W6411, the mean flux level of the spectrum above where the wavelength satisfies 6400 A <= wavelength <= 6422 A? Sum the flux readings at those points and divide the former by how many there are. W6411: 10.37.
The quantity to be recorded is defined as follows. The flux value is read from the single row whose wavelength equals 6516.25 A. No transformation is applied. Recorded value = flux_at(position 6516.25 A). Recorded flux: 10.44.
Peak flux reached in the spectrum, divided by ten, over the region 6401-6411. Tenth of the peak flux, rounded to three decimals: 1.048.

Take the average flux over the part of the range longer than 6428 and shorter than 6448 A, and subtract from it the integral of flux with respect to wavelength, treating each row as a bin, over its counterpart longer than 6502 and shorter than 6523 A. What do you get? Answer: -211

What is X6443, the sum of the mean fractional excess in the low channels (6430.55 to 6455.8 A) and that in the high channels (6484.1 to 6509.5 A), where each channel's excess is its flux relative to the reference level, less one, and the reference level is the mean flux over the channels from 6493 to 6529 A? -0.011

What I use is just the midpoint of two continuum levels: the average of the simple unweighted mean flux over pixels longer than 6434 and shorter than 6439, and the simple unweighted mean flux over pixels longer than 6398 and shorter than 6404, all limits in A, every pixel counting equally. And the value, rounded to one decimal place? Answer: 10.3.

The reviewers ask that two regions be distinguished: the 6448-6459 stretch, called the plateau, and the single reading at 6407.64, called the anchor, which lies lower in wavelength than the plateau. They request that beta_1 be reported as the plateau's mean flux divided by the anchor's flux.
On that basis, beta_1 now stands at 1.00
